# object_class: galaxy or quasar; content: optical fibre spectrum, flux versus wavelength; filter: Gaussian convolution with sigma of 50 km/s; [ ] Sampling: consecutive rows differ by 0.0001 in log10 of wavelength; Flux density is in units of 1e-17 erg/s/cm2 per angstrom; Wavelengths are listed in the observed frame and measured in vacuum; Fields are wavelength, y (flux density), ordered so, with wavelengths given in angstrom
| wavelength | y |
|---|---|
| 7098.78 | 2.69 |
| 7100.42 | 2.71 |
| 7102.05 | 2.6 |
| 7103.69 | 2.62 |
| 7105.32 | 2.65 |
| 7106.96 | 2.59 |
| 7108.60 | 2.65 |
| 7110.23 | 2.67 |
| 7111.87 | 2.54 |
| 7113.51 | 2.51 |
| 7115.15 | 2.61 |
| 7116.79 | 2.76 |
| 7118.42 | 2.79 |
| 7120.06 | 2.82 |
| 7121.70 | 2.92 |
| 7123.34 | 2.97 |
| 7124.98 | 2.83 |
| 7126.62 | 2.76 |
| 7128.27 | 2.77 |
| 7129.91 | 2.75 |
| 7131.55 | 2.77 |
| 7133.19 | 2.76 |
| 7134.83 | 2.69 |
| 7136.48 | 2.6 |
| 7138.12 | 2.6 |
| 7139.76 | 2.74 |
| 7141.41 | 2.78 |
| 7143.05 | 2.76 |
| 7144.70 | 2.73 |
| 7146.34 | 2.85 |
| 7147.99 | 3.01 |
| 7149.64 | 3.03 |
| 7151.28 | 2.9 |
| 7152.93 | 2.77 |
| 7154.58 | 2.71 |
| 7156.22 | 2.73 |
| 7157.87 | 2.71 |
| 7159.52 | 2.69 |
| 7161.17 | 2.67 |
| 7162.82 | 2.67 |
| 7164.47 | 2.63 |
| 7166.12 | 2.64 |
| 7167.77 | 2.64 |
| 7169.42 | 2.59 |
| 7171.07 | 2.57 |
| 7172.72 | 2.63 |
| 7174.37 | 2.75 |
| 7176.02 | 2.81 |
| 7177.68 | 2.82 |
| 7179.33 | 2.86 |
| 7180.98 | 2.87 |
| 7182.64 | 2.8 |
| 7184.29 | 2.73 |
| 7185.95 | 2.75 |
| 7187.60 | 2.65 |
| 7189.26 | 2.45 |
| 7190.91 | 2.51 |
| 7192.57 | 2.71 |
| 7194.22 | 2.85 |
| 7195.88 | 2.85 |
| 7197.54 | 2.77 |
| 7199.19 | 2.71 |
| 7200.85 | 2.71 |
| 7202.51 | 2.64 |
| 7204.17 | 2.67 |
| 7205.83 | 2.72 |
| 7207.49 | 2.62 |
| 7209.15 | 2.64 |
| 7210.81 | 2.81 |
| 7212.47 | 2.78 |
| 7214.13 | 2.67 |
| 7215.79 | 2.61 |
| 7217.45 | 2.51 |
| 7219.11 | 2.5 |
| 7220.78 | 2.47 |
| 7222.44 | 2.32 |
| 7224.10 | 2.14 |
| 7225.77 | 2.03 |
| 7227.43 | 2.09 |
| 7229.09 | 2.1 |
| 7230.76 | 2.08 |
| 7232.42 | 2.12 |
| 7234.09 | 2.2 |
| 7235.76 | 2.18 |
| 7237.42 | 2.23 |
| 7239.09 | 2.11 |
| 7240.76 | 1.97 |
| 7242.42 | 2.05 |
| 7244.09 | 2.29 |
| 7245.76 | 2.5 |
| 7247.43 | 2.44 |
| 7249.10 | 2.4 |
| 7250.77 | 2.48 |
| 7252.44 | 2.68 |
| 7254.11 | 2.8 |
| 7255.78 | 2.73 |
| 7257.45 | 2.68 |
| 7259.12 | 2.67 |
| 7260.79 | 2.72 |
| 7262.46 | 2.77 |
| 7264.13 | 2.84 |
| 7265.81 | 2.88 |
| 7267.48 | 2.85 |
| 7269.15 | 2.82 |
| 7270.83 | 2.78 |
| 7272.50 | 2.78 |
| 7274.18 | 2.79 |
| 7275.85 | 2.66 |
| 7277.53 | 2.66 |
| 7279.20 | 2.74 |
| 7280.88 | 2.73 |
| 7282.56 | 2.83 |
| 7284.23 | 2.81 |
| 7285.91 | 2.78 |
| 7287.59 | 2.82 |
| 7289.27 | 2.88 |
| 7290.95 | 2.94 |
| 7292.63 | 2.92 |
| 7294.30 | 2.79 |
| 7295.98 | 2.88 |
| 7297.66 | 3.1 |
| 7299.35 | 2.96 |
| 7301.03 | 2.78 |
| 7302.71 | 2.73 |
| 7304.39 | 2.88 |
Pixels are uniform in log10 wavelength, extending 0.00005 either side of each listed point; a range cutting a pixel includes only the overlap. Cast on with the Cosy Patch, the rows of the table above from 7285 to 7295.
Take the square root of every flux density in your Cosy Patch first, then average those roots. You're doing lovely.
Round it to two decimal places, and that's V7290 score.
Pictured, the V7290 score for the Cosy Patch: 1.69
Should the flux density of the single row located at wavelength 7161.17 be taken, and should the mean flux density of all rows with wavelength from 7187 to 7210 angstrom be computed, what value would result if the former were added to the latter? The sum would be 5.35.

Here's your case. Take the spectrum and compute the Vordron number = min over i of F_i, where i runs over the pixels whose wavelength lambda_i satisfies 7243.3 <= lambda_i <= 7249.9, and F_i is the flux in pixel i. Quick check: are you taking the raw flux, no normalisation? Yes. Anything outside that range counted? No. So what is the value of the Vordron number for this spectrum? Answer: 2.29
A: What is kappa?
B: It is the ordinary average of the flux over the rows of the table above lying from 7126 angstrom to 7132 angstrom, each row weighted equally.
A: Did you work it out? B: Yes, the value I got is 2.76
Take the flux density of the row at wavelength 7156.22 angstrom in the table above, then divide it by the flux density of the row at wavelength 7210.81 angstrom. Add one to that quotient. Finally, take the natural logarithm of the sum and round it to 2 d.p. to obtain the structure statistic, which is 0.68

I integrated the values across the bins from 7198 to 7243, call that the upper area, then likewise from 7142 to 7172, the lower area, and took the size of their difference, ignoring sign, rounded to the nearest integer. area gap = 26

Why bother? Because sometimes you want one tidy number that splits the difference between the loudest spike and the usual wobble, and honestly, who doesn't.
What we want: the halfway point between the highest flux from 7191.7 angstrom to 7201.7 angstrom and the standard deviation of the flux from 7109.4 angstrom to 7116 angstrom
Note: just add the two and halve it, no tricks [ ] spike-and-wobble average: 1.46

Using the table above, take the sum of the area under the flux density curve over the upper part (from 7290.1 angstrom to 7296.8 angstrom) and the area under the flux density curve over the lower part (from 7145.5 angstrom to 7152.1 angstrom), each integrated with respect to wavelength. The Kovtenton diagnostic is 38.8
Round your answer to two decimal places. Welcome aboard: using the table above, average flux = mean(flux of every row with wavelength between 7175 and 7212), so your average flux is 2.73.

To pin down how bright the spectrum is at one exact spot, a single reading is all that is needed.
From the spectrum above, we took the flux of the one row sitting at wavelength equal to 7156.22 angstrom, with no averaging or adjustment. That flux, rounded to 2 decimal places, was 2.73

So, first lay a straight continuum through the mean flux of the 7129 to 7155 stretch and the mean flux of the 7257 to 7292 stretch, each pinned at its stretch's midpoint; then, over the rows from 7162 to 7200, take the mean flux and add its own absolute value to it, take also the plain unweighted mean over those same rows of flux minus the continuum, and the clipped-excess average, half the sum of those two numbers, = 2.67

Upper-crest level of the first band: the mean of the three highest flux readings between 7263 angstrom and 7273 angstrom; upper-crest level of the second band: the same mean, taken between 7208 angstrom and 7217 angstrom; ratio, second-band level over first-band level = 0.96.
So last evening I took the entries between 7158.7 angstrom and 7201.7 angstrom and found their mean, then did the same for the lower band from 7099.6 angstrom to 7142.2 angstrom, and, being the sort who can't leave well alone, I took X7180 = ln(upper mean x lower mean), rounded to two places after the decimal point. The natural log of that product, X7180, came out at 1.99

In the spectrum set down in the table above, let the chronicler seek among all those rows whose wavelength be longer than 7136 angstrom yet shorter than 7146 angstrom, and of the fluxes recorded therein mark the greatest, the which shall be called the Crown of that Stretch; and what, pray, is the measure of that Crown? 2.78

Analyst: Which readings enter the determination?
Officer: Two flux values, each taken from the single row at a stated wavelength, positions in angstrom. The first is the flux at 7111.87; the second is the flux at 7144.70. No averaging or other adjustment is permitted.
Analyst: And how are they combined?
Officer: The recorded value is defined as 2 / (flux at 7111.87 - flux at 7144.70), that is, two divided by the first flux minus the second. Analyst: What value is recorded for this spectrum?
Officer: -11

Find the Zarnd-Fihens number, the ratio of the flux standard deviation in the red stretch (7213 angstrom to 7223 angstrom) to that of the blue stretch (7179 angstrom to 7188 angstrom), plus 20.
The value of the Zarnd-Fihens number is 21.4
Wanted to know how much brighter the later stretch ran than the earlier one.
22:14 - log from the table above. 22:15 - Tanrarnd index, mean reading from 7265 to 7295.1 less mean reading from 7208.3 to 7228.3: 0.34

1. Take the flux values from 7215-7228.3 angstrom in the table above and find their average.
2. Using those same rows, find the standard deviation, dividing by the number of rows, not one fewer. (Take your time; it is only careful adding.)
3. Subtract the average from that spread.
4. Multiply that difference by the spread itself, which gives -0.44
